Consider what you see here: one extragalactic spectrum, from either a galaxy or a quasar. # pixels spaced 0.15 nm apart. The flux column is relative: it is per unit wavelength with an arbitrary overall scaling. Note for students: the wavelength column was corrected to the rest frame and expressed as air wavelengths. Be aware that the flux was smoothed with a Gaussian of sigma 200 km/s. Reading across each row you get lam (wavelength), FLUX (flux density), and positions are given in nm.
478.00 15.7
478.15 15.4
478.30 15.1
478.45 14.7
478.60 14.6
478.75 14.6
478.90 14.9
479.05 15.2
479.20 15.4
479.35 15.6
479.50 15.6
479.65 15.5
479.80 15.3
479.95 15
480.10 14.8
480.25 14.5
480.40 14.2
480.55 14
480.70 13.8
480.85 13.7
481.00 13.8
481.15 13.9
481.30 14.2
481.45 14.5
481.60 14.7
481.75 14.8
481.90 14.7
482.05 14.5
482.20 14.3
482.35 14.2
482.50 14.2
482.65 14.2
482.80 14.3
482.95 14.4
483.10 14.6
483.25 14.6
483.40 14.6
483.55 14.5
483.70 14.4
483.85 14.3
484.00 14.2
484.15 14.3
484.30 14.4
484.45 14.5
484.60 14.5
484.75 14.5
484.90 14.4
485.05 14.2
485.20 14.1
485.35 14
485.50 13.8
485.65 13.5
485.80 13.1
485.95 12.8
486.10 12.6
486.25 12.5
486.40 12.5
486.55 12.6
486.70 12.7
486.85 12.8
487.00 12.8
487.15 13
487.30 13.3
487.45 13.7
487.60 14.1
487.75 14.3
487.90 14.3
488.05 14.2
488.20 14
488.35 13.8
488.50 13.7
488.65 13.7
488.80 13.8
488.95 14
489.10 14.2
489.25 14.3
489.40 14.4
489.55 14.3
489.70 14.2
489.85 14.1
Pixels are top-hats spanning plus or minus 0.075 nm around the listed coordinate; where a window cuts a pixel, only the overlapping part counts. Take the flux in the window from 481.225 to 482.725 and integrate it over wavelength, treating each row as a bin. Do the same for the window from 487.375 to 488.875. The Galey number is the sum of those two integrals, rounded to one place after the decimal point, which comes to 42.6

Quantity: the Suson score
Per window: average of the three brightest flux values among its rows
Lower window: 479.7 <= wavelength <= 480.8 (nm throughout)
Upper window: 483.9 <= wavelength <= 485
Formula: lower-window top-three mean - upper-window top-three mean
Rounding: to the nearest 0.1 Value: 0.5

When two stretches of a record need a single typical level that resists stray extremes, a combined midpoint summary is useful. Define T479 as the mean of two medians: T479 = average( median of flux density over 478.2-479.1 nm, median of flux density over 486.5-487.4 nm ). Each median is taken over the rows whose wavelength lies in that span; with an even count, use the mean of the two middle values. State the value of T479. 13.8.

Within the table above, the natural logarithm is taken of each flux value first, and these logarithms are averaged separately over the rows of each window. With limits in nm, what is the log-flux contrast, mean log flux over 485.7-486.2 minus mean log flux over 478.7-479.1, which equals -0.15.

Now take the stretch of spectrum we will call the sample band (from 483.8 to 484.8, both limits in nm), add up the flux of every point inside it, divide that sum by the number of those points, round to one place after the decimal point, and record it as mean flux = 14.4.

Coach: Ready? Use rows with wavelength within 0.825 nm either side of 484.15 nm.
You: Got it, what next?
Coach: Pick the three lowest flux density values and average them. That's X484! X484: 14.3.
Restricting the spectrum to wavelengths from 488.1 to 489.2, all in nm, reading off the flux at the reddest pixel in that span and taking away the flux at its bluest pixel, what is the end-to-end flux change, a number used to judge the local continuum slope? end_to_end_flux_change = 0.20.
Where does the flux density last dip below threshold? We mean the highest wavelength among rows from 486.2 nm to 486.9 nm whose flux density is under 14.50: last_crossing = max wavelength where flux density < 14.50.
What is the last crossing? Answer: 486.85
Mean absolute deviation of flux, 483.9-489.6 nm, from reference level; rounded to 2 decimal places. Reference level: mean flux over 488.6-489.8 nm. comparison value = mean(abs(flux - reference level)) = 0.55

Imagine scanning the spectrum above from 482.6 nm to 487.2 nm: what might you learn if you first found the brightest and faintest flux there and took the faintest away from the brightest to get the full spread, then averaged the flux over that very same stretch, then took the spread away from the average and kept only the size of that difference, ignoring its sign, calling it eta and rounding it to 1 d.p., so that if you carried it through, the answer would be 11.7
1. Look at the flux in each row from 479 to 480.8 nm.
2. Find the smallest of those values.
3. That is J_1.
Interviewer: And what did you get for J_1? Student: 13.8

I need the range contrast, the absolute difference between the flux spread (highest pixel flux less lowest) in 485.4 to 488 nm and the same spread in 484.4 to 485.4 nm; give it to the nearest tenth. 1.3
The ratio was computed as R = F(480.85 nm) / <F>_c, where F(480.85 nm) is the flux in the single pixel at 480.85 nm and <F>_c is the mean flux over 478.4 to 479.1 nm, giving 0.93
